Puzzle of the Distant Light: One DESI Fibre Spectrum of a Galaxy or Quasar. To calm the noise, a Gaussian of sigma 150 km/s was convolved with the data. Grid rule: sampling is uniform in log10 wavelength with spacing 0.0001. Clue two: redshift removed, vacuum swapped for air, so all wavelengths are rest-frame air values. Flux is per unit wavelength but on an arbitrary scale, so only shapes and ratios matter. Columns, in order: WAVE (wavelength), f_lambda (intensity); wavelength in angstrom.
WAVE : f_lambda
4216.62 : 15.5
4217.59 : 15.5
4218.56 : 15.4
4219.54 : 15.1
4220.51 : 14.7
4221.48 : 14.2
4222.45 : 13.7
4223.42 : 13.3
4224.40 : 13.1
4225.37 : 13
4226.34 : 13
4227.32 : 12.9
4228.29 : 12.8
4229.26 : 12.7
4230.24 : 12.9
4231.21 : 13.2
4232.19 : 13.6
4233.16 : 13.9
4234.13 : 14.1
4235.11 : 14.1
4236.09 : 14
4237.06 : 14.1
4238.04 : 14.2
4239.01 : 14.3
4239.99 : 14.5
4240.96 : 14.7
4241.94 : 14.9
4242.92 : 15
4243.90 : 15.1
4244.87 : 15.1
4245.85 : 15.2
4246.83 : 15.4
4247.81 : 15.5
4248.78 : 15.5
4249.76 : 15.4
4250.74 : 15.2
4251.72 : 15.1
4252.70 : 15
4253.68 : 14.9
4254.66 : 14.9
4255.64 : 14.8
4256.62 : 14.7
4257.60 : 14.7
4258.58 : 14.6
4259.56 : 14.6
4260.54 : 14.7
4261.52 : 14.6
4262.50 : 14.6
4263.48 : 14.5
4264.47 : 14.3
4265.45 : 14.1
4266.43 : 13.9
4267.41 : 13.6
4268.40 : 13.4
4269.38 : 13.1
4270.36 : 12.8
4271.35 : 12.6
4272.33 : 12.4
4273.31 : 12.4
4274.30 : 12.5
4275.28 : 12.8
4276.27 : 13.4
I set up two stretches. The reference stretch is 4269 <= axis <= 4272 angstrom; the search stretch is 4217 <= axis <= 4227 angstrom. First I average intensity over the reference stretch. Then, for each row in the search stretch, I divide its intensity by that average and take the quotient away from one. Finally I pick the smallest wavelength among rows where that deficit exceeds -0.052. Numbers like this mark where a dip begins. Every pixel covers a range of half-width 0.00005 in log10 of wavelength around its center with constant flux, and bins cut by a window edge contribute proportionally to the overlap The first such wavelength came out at 4223.42 angstrom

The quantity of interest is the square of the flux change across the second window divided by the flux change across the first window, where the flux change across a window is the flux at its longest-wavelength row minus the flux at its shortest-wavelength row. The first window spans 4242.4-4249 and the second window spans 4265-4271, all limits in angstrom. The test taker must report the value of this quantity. 3.4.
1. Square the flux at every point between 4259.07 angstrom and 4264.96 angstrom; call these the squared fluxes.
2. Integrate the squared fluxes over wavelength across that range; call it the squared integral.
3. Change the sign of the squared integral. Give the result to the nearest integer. -1247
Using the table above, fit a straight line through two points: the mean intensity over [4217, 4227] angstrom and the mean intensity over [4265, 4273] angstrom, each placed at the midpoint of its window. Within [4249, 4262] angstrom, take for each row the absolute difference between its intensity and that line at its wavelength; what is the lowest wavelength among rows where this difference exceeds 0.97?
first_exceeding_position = 4249.76 angstrom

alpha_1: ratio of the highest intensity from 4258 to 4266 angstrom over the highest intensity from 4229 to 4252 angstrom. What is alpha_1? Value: 0.95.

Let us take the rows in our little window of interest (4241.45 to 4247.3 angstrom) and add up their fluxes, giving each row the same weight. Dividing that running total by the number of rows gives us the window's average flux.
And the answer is 15.1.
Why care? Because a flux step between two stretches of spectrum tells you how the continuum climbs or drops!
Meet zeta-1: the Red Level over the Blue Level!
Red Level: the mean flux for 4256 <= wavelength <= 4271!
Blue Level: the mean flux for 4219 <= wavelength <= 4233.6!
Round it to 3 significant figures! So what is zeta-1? 1.05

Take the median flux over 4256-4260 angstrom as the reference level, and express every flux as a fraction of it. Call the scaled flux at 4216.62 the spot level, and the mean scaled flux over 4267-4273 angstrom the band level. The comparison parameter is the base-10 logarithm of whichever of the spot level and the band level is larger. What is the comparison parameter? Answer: 0.024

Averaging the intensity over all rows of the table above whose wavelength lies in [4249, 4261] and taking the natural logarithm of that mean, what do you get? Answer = 2.70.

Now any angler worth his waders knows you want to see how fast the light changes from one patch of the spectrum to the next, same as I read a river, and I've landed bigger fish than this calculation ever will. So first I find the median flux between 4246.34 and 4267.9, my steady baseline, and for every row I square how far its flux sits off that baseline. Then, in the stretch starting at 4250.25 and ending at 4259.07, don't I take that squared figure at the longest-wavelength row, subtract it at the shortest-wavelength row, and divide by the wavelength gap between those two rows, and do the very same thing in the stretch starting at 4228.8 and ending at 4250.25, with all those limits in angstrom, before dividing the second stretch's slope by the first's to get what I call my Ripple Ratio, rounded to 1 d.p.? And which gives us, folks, 5.6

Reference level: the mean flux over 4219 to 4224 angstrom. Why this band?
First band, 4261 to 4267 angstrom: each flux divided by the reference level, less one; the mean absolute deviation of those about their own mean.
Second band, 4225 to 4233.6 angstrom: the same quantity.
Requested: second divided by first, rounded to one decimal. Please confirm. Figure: 1.3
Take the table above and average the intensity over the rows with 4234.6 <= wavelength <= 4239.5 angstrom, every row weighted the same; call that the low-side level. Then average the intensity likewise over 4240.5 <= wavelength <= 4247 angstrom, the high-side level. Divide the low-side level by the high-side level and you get 0.94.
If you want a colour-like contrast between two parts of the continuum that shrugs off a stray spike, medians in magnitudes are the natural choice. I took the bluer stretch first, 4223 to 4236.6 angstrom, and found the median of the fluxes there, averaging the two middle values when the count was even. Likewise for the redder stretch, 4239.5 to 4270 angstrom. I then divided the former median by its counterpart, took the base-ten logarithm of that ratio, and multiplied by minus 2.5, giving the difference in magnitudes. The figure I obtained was 0.12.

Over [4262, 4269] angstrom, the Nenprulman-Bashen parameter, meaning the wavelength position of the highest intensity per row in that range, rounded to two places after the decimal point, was 4262.50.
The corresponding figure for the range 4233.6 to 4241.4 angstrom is 4240.96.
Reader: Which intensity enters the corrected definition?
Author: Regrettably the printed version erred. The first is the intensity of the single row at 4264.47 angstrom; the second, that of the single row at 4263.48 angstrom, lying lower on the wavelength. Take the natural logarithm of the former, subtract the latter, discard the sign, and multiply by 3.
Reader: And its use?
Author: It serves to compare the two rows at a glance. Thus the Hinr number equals 35.5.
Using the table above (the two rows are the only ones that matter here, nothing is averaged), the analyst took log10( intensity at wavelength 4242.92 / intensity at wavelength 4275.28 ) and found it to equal 0.07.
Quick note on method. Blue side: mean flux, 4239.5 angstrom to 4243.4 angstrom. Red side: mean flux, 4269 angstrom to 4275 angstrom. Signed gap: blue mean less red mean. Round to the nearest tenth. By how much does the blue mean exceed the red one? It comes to 2.1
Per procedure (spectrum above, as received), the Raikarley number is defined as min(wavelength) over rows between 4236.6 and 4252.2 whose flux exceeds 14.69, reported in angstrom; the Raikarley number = 4240.96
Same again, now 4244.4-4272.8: 4244.87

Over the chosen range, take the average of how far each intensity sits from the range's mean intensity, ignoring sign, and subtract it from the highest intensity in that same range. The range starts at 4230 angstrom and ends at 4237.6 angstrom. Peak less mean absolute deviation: 13.7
